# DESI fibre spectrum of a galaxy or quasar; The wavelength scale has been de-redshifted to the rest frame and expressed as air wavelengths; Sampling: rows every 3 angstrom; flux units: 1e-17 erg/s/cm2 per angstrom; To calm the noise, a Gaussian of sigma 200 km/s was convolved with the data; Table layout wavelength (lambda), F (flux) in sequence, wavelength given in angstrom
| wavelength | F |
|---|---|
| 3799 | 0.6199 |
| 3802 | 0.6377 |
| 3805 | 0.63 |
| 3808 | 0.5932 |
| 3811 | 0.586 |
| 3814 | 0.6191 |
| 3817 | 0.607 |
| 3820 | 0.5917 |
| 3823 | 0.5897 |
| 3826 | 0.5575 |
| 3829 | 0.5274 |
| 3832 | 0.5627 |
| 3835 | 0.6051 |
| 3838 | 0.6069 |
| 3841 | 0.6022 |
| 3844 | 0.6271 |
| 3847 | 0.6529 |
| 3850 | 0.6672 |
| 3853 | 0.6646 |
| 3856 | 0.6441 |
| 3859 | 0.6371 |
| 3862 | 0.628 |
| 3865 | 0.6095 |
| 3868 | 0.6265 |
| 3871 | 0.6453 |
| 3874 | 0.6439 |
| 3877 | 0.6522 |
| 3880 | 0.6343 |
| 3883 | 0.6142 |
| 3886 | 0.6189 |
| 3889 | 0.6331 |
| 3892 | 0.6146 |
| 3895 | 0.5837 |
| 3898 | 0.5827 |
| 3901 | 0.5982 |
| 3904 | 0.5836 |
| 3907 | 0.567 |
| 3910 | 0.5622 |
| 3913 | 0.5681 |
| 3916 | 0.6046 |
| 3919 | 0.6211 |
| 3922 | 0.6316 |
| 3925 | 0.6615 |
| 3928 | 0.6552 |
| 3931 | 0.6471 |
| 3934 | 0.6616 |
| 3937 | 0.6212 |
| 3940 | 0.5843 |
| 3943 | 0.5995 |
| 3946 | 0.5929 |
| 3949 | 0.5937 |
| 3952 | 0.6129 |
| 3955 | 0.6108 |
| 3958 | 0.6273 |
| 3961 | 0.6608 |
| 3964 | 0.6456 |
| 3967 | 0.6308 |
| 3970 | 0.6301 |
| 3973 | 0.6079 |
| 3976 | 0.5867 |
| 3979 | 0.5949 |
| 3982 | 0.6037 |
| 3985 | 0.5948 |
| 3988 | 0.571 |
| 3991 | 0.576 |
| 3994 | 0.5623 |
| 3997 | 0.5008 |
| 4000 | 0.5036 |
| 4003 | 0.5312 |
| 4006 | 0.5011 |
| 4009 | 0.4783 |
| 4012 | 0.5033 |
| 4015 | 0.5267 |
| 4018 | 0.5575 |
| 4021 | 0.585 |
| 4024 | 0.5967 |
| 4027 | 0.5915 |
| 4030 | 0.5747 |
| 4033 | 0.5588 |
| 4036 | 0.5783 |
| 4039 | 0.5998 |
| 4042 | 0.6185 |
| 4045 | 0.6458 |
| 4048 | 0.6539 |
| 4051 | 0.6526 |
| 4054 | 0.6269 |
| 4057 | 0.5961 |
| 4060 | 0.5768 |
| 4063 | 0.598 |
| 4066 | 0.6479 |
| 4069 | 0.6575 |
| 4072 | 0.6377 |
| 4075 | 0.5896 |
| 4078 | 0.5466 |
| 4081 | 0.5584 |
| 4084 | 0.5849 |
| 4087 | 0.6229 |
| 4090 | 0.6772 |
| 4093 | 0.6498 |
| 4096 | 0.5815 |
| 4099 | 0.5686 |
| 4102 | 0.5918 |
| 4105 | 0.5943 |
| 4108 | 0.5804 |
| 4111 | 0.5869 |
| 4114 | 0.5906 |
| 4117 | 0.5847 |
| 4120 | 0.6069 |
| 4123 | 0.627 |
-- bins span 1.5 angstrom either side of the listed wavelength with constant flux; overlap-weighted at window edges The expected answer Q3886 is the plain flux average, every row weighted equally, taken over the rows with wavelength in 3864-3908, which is 0.614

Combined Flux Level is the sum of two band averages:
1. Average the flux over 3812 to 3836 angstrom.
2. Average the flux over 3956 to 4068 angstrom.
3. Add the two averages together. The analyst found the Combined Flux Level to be 1.17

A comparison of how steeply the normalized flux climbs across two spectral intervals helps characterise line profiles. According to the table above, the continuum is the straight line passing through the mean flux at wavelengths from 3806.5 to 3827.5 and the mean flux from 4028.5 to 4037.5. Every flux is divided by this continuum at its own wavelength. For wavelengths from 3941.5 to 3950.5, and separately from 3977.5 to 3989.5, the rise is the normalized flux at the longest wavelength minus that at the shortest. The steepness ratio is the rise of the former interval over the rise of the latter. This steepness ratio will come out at 0.2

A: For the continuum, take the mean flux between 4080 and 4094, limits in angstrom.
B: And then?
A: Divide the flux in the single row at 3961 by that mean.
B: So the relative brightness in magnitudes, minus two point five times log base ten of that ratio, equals -0.07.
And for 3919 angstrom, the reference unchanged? 0.00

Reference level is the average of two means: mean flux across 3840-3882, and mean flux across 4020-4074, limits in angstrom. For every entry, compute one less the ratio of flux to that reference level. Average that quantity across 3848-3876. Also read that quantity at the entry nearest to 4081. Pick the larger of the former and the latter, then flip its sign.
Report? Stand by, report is -0.11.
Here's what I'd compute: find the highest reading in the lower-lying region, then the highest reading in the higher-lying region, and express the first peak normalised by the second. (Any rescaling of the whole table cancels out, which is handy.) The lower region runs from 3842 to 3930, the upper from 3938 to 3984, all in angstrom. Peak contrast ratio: 1.010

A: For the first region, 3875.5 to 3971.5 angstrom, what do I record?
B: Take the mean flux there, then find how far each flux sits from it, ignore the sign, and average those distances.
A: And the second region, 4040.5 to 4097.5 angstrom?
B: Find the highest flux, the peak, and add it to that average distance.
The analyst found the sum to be 0.70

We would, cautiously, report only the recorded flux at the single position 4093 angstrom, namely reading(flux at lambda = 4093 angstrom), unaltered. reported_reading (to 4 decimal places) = 0.6498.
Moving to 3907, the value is 0.5670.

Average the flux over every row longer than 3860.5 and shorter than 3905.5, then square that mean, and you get 0.38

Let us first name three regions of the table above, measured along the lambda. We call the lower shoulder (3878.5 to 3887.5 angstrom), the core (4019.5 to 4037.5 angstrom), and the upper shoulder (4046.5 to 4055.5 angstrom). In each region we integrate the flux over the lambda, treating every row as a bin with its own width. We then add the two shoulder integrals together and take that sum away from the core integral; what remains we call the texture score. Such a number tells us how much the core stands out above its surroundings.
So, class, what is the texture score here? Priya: -0.9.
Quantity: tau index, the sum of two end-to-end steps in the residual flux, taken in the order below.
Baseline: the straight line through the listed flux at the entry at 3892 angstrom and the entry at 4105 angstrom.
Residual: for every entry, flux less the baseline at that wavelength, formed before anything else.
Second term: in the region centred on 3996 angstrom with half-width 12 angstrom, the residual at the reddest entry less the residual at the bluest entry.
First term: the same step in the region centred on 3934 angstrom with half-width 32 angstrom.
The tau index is -0.02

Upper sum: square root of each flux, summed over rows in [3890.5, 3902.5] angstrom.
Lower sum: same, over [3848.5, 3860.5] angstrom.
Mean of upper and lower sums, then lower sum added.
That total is 6.39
